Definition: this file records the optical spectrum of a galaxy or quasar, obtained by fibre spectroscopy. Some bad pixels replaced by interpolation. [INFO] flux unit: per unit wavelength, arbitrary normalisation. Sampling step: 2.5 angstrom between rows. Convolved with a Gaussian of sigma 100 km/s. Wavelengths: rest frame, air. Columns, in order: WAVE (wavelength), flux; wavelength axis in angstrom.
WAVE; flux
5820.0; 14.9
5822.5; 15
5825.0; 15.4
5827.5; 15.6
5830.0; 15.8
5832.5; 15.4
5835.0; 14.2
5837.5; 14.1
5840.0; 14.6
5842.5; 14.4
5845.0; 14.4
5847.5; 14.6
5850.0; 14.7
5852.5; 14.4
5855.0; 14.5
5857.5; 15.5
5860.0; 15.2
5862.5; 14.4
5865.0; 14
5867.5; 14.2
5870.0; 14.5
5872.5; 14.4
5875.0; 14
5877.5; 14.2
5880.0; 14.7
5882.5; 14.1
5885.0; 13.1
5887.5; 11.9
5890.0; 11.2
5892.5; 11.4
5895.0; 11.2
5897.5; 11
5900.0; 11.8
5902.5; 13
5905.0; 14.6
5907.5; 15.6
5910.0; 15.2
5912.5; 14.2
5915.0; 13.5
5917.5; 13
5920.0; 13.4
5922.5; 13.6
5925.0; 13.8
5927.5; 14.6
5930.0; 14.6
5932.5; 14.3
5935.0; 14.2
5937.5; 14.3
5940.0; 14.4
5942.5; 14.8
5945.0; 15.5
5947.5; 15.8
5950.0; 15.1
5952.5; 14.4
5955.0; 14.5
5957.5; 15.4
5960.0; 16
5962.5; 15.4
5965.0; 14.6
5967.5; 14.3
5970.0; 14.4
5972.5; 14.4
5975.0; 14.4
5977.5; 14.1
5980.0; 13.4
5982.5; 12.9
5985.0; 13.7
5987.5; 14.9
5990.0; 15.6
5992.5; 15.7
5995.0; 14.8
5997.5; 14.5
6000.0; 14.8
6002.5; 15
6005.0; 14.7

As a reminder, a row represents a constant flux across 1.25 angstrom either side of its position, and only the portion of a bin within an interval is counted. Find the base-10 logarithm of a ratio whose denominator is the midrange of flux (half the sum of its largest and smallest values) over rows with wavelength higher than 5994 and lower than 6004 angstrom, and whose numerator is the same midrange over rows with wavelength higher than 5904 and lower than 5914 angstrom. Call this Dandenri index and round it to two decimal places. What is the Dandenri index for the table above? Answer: 0.00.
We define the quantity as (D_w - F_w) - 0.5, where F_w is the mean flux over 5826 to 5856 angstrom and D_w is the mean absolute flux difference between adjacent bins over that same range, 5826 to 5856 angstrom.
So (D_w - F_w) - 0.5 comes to -14.9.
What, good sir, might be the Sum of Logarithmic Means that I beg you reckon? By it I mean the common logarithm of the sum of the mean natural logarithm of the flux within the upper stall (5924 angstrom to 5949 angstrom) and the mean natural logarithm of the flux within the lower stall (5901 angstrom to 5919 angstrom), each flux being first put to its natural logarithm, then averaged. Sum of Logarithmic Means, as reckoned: 0.727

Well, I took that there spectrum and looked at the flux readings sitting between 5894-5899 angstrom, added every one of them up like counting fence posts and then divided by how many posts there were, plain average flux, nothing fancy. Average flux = 11.1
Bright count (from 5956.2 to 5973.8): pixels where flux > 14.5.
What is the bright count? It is 4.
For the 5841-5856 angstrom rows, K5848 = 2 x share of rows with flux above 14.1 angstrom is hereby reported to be 2.0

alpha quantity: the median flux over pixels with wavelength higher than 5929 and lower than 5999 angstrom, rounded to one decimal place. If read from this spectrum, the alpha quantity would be 14.5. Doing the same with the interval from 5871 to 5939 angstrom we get 14.0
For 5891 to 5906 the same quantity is 11.6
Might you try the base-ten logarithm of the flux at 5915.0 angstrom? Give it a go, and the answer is 1.13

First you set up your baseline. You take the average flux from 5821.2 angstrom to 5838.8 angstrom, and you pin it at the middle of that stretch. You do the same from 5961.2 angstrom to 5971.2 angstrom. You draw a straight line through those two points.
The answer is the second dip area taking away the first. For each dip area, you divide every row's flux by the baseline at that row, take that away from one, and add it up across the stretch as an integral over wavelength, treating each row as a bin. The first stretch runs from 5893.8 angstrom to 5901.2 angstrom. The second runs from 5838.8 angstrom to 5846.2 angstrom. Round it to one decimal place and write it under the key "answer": -1.5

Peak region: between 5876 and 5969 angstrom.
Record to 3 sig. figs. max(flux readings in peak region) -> 16.0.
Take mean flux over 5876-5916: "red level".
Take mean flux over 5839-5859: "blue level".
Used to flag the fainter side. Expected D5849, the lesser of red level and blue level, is 13.2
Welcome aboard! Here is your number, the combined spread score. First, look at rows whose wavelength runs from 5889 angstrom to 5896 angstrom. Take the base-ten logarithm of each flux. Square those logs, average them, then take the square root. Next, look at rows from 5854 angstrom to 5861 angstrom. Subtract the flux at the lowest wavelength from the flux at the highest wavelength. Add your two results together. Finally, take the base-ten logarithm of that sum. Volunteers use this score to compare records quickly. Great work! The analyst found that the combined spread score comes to 0.24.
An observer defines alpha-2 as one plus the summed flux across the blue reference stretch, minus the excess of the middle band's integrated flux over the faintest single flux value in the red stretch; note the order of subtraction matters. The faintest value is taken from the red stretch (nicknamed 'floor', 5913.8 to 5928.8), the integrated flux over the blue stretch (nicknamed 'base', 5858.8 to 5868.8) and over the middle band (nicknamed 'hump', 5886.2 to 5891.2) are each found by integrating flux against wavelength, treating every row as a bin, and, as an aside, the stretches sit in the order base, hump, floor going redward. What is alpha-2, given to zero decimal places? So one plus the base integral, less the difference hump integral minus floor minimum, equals 101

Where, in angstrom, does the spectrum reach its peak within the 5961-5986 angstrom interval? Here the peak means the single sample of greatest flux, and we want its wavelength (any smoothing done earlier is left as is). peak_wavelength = 5962.5 angstrom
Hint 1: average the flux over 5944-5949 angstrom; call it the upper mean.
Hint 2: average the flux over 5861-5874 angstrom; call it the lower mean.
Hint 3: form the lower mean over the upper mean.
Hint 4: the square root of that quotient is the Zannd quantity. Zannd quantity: 0.96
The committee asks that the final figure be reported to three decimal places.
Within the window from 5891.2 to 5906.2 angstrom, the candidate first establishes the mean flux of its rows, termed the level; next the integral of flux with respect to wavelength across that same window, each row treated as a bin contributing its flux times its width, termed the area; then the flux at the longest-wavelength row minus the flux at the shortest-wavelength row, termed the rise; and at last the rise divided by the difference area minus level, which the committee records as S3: 0.019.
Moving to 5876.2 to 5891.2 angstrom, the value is -0.016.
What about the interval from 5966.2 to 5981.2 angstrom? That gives -0.005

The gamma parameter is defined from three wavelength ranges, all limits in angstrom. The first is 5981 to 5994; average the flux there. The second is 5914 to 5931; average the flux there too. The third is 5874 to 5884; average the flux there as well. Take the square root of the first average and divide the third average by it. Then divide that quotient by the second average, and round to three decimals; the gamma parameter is 0.271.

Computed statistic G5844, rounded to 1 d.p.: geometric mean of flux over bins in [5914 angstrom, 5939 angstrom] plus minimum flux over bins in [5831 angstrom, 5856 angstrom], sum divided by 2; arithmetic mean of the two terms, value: 14.0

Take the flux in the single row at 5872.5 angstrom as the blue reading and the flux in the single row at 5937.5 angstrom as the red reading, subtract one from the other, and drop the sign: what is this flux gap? 0.10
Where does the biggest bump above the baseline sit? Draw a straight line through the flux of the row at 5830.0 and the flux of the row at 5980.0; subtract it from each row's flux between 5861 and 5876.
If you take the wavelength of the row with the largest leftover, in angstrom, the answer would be 5870.0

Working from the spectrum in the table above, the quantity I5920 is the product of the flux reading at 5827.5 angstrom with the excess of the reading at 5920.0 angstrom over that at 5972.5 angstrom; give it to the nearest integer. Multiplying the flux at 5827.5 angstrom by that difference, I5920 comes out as -16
